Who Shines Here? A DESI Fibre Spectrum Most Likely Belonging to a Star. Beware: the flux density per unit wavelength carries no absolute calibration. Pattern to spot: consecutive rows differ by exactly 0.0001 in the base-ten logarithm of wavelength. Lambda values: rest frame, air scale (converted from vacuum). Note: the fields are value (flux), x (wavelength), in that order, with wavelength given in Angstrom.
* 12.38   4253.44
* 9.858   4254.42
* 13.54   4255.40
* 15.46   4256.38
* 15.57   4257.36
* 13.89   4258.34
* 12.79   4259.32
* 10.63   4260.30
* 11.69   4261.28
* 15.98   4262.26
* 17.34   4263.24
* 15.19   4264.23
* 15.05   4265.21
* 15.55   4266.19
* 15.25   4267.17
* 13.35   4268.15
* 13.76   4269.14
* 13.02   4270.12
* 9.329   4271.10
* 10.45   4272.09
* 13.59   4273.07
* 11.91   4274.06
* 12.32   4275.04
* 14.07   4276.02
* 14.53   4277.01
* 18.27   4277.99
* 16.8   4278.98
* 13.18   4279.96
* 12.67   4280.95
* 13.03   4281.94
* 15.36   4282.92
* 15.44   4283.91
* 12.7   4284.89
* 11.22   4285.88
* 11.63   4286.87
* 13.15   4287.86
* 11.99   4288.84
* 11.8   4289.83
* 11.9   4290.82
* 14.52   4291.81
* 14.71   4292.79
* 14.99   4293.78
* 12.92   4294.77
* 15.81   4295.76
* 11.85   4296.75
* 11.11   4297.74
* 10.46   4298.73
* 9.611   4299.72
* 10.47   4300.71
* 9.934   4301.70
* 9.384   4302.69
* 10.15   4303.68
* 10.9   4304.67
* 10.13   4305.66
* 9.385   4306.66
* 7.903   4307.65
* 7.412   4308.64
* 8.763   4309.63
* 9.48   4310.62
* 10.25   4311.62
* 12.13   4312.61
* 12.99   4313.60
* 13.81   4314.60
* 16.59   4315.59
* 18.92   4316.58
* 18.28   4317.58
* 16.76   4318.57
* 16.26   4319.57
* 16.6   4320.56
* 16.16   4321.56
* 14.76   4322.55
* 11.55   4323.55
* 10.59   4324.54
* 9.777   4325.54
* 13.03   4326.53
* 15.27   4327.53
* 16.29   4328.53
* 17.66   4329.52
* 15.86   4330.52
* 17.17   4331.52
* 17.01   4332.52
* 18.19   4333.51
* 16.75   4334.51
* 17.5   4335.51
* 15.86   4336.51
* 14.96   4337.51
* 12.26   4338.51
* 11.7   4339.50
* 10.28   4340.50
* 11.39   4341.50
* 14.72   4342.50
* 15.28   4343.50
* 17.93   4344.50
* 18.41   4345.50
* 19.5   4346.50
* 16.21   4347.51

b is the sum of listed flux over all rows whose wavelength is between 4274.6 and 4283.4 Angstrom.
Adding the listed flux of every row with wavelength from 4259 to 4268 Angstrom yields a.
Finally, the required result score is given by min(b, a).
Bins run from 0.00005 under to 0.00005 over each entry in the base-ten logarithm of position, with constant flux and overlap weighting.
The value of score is 129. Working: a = 129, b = 130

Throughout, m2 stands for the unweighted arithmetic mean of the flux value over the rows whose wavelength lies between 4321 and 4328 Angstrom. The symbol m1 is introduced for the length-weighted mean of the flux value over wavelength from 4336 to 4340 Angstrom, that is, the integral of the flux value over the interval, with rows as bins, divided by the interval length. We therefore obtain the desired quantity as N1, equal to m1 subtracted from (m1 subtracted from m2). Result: -14.4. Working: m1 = 14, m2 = 13.0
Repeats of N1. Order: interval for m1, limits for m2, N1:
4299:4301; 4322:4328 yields -7.6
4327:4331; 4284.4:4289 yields -20.3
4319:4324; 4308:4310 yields -22.1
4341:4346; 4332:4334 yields -13.5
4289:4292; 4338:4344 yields -12.3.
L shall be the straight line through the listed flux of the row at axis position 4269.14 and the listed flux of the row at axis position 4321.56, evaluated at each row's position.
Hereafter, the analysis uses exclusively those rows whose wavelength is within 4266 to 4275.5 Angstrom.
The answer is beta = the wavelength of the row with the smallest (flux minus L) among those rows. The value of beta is 4271.10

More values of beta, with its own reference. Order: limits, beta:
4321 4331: 4325.54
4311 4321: 4311.62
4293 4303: 4302.69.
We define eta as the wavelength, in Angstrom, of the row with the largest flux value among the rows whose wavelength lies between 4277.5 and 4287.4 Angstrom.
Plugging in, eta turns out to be 4277.99 Angstrom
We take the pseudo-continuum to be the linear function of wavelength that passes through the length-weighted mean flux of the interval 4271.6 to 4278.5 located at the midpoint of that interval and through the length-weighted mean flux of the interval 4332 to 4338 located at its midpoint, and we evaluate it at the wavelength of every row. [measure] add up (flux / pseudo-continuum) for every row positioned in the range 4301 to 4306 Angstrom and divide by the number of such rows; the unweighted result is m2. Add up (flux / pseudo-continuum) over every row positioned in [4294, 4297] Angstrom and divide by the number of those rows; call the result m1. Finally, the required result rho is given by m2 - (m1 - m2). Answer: 0.42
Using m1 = 0.92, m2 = 0.67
